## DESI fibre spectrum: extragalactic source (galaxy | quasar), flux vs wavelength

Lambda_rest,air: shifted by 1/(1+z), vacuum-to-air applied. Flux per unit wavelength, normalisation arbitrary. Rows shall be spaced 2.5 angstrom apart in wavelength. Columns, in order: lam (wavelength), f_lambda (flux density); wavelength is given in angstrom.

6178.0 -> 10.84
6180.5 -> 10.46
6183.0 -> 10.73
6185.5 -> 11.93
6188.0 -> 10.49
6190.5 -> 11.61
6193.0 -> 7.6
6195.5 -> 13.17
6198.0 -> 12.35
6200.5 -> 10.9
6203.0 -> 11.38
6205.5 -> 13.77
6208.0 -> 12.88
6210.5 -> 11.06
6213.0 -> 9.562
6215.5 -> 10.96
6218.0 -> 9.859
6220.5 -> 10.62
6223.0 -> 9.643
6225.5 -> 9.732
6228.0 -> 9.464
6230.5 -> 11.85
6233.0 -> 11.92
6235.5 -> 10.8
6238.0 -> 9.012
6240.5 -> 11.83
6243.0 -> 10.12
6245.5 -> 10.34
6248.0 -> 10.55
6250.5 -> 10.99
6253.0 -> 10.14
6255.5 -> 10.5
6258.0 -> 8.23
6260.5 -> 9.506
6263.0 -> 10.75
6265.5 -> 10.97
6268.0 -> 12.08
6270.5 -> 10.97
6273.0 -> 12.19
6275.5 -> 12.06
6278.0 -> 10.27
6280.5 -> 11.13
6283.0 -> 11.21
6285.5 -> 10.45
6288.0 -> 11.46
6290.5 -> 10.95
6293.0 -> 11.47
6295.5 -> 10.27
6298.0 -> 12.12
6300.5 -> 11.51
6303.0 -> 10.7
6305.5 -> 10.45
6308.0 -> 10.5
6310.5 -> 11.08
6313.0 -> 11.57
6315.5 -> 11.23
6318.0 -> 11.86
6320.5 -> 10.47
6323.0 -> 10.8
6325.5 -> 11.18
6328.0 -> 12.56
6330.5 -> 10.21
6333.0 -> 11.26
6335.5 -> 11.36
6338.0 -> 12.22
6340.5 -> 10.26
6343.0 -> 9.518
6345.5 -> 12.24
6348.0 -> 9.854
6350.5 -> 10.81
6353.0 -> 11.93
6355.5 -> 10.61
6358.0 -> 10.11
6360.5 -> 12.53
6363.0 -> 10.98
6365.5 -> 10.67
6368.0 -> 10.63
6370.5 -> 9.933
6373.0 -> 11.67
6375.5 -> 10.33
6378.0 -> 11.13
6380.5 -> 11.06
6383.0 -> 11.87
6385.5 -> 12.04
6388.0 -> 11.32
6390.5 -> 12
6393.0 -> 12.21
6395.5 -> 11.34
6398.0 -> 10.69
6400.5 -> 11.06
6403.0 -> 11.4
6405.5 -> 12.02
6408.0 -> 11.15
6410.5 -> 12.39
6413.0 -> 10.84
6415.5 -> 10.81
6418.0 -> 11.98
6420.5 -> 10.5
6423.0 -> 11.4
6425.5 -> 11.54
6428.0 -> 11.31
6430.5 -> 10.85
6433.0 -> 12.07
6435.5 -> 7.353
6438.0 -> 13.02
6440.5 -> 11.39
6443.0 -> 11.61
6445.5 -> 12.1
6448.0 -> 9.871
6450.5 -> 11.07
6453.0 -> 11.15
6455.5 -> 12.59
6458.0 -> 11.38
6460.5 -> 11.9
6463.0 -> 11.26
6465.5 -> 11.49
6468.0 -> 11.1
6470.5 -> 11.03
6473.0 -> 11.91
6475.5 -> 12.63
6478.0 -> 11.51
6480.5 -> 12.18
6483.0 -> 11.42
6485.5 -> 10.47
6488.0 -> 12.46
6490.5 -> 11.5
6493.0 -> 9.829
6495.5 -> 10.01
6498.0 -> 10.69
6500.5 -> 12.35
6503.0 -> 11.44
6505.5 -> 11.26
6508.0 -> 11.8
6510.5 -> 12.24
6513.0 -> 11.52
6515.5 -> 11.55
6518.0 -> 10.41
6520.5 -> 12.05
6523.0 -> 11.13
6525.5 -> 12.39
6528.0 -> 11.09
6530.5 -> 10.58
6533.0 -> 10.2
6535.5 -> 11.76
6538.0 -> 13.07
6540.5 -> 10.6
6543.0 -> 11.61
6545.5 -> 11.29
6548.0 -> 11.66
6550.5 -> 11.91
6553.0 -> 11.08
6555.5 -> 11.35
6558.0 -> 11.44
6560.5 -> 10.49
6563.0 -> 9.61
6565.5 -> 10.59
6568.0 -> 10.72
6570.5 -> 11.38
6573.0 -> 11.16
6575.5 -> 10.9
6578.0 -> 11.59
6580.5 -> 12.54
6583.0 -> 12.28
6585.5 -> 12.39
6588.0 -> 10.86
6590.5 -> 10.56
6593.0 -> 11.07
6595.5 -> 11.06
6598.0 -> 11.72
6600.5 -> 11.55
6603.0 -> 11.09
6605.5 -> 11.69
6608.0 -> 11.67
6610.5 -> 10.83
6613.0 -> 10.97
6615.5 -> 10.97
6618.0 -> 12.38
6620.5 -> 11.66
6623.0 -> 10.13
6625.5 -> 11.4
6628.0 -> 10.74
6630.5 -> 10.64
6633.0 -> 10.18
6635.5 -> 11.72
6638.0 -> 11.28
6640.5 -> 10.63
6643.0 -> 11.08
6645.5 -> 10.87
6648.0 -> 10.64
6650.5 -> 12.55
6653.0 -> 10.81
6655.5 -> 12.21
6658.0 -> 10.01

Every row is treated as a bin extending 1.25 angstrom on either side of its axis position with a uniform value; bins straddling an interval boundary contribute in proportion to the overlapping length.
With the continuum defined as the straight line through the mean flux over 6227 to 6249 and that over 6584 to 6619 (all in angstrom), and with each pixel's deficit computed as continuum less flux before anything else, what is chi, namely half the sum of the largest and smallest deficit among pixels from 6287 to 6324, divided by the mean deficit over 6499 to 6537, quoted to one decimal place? 1.6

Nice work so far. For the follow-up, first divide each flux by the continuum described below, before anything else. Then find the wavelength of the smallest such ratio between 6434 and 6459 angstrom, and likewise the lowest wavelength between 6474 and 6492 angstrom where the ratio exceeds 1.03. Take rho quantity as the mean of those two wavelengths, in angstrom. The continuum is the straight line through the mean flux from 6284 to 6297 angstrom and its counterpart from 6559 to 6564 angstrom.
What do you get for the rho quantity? 6455.5 angstrom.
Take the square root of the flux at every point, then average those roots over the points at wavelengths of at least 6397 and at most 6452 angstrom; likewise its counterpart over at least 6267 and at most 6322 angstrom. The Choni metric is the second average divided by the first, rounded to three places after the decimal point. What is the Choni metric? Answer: 1.000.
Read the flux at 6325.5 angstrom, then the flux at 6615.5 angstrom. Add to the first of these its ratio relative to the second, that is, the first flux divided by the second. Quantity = 12.2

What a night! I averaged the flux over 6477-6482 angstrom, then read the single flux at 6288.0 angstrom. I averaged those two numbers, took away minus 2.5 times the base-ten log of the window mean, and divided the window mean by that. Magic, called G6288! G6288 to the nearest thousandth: 0.826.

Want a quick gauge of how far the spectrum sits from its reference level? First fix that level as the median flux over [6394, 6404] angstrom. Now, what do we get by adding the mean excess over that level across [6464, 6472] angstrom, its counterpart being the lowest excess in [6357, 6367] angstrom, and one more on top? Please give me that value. -0.1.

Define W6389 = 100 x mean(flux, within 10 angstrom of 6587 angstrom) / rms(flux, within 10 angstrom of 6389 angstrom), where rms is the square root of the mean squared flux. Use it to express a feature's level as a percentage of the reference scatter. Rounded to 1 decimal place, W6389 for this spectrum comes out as 99.7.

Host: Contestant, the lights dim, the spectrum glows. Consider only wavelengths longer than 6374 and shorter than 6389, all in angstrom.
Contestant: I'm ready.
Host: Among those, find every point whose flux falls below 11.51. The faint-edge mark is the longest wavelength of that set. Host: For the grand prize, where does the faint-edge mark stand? 6388.0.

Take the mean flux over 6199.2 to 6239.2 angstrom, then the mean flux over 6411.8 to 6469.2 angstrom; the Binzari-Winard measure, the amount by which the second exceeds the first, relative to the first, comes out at 0.037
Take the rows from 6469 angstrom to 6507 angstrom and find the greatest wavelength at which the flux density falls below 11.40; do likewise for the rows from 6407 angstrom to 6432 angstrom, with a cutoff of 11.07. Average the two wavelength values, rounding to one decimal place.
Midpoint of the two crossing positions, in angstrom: 6468.0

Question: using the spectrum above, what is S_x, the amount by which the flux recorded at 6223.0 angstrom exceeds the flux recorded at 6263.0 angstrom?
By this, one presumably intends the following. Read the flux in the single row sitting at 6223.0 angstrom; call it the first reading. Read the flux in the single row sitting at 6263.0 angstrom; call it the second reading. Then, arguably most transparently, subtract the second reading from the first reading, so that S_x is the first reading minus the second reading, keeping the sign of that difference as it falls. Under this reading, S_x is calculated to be -1.1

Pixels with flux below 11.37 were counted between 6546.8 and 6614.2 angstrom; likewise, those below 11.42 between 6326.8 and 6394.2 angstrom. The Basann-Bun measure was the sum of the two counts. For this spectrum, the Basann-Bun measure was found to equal 32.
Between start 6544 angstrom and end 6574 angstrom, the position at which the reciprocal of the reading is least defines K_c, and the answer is 6550.5 angstrom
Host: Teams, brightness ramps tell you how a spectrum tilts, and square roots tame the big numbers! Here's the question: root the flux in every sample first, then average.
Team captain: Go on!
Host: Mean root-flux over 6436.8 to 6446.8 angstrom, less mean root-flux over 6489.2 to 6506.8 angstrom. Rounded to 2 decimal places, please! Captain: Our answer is 0.15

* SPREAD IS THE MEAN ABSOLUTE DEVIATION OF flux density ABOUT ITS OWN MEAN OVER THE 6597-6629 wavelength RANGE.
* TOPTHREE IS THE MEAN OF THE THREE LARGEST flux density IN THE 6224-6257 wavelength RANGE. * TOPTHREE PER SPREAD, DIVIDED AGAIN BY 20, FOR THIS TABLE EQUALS 1.28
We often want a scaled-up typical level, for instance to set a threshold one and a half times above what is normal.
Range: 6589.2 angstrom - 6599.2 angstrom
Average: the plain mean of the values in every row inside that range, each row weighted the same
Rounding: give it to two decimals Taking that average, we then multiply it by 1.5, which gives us 16.65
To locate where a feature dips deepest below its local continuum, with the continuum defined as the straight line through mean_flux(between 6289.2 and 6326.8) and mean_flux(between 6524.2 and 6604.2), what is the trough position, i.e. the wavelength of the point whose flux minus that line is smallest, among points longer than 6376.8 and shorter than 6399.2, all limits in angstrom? 6398.0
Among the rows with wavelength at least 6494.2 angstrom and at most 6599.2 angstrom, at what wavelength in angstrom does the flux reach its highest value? 6538.0 angstrom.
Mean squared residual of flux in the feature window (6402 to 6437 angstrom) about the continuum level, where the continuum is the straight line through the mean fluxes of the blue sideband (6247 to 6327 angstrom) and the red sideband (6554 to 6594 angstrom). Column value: 1.4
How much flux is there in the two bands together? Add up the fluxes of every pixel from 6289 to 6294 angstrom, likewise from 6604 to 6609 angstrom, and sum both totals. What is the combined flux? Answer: 45.8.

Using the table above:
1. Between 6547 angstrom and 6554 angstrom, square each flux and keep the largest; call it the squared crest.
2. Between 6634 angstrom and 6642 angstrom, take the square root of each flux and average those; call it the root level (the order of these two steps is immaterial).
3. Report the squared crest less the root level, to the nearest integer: 139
